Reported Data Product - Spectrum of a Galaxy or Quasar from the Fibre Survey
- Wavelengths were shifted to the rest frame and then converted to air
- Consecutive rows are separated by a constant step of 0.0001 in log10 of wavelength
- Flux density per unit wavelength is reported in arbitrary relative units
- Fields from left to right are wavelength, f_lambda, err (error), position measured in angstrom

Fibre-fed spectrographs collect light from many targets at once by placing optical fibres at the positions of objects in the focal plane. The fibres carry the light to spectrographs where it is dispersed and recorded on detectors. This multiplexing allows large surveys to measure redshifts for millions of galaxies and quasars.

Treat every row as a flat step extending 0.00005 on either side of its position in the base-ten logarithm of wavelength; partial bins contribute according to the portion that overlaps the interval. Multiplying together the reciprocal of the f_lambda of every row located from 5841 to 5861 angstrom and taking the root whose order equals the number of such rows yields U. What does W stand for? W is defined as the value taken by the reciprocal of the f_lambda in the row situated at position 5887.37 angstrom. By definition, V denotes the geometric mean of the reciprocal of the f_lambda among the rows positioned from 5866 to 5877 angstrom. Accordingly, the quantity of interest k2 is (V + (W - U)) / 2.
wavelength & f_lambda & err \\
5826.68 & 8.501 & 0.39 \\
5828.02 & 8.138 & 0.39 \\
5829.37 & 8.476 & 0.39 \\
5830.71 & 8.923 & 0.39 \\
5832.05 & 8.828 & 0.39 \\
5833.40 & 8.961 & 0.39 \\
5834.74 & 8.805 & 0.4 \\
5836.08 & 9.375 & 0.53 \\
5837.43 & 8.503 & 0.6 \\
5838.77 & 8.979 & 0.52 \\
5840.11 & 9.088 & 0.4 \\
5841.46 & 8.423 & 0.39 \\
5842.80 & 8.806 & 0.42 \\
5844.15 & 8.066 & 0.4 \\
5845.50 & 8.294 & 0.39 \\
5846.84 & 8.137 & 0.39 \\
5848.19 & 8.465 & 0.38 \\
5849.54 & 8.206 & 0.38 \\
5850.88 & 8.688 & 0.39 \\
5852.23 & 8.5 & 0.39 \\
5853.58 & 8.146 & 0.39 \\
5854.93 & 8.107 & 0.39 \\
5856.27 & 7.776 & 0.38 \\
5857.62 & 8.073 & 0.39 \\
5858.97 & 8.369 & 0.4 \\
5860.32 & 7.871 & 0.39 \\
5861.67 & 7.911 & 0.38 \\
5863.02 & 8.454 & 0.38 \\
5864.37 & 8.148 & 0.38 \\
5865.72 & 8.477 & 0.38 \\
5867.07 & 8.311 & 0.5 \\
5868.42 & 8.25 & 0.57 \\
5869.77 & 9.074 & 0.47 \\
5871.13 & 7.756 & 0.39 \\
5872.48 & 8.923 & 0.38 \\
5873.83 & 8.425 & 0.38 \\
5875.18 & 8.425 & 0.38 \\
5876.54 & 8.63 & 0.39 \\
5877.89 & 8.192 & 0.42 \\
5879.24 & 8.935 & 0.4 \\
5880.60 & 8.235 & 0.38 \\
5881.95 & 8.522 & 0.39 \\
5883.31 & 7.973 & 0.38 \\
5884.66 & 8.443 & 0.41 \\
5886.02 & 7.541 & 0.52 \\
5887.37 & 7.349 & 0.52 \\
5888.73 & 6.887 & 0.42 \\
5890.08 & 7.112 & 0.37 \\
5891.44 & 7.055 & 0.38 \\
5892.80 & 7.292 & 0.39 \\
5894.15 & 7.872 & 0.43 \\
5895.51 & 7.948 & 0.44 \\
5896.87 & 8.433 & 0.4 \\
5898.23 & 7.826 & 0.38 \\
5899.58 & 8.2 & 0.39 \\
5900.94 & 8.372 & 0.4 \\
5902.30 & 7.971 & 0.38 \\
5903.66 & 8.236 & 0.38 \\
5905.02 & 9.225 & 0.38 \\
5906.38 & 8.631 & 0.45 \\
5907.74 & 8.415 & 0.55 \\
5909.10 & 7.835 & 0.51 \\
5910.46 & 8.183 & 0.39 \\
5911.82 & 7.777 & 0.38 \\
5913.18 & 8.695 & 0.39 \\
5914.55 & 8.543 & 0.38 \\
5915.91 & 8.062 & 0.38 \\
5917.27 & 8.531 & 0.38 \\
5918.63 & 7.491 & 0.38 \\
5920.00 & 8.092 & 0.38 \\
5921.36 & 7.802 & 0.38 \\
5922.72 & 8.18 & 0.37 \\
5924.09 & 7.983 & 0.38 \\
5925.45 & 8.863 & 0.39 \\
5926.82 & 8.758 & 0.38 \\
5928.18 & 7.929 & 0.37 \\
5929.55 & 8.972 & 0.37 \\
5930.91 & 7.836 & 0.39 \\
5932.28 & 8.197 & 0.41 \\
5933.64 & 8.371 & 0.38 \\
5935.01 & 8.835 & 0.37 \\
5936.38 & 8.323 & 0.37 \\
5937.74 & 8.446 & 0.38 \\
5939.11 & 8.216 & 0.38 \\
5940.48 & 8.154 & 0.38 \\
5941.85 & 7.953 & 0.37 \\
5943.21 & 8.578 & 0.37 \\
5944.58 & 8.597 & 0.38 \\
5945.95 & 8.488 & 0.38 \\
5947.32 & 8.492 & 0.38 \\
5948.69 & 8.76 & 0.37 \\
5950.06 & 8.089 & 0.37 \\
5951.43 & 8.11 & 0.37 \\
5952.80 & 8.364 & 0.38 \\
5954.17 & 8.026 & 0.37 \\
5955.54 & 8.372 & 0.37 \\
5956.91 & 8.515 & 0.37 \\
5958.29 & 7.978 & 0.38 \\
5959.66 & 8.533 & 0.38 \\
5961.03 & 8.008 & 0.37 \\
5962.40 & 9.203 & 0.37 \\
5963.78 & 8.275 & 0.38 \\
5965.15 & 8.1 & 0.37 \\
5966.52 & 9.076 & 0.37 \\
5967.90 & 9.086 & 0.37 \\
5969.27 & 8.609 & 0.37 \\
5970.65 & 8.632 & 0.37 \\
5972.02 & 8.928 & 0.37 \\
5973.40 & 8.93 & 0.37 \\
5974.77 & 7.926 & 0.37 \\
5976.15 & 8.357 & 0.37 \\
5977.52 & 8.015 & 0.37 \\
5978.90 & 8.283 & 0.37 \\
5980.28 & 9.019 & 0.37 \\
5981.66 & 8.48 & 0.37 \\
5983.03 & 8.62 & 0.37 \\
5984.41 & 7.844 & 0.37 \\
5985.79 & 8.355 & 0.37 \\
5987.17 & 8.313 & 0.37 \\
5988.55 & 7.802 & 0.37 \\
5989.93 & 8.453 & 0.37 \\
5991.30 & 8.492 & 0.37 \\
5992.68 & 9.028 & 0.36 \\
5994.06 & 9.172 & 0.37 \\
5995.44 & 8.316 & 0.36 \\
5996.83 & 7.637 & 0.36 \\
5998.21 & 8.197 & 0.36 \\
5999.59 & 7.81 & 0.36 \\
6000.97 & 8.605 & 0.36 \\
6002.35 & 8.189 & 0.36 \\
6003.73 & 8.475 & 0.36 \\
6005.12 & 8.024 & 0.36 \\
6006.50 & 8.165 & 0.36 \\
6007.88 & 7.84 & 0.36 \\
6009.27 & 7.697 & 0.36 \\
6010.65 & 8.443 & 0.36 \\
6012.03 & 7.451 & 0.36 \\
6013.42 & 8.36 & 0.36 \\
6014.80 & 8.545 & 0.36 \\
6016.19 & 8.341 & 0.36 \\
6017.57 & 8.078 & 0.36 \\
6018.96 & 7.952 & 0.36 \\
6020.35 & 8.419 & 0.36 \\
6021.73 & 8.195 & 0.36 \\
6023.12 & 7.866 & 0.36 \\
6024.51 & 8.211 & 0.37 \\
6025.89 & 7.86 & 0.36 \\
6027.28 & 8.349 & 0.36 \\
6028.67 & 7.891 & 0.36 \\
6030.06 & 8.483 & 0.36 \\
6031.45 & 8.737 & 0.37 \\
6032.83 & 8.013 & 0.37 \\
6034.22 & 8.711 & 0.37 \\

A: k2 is 0.067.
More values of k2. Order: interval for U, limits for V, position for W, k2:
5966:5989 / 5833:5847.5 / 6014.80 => 0.057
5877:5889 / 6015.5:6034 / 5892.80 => 0.067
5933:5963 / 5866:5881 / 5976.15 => 0.059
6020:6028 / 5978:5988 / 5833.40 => 0.054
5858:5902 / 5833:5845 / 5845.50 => 0.055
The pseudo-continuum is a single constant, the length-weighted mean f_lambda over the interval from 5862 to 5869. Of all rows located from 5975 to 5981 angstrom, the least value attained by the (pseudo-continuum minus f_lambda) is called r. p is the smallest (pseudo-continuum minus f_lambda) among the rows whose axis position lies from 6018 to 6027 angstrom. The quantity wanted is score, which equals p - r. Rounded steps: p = -0.1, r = -0.7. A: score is 0.6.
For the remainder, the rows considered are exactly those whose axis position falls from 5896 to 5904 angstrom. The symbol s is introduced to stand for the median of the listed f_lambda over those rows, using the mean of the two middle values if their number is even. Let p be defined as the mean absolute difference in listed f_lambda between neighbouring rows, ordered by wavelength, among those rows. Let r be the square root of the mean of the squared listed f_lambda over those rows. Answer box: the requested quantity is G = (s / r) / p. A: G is 2.76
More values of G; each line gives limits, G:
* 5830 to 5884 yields 2.45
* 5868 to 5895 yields 1.96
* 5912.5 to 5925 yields 2.20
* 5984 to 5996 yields 2.41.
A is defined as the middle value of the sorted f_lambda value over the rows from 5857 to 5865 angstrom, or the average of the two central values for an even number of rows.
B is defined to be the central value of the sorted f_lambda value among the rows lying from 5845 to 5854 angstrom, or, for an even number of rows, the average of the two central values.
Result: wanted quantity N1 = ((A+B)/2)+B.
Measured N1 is 16.5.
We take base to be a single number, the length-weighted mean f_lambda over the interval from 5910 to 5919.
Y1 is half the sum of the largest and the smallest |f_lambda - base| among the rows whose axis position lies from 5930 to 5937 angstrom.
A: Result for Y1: 0.32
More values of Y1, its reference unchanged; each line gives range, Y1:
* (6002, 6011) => 0.27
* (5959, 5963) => 0.60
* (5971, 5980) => 0.40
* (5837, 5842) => 0.55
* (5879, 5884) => 0.38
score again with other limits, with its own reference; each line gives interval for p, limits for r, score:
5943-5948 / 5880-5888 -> -0.1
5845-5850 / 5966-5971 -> 0.6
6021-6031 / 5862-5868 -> 0.0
